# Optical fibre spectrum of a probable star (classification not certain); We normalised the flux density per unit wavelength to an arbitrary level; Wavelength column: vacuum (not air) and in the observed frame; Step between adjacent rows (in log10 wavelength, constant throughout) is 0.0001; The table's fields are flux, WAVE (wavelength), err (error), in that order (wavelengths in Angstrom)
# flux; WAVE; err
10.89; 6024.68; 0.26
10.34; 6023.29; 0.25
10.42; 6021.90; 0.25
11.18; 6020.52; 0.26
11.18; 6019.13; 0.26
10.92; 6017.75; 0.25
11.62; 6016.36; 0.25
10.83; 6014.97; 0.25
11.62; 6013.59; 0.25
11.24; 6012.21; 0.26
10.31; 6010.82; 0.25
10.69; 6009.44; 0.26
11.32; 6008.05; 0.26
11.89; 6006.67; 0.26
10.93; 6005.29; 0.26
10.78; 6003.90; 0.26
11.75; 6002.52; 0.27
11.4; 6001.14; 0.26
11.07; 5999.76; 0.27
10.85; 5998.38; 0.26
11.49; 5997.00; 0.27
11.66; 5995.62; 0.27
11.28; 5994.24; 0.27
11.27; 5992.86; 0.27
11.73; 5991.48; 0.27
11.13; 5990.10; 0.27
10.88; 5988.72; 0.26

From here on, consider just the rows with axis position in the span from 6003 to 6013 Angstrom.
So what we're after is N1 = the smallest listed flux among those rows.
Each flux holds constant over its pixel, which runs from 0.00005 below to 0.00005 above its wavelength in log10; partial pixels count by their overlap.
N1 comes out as 10.31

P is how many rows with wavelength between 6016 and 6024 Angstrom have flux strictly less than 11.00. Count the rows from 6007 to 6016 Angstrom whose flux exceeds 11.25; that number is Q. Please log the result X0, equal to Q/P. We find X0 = 0.7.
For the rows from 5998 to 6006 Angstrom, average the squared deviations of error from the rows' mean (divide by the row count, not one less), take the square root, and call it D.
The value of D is 0.0047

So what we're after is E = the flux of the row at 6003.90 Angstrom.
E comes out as 10.78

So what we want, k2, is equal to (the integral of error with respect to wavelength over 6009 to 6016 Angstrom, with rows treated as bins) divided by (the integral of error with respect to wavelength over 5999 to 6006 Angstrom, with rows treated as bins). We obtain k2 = 1.0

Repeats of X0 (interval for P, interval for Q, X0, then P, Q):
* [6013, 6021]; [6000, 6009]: 2.0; 2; 4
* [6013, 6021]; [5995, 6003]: 2.0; 2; 4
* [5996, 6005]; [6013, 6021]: 1.0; 2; 2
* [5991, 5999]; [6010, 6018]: 2.0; 1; 2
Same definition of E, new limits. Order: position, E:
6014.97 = 10.83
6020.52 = 11.18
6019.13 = 11.18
